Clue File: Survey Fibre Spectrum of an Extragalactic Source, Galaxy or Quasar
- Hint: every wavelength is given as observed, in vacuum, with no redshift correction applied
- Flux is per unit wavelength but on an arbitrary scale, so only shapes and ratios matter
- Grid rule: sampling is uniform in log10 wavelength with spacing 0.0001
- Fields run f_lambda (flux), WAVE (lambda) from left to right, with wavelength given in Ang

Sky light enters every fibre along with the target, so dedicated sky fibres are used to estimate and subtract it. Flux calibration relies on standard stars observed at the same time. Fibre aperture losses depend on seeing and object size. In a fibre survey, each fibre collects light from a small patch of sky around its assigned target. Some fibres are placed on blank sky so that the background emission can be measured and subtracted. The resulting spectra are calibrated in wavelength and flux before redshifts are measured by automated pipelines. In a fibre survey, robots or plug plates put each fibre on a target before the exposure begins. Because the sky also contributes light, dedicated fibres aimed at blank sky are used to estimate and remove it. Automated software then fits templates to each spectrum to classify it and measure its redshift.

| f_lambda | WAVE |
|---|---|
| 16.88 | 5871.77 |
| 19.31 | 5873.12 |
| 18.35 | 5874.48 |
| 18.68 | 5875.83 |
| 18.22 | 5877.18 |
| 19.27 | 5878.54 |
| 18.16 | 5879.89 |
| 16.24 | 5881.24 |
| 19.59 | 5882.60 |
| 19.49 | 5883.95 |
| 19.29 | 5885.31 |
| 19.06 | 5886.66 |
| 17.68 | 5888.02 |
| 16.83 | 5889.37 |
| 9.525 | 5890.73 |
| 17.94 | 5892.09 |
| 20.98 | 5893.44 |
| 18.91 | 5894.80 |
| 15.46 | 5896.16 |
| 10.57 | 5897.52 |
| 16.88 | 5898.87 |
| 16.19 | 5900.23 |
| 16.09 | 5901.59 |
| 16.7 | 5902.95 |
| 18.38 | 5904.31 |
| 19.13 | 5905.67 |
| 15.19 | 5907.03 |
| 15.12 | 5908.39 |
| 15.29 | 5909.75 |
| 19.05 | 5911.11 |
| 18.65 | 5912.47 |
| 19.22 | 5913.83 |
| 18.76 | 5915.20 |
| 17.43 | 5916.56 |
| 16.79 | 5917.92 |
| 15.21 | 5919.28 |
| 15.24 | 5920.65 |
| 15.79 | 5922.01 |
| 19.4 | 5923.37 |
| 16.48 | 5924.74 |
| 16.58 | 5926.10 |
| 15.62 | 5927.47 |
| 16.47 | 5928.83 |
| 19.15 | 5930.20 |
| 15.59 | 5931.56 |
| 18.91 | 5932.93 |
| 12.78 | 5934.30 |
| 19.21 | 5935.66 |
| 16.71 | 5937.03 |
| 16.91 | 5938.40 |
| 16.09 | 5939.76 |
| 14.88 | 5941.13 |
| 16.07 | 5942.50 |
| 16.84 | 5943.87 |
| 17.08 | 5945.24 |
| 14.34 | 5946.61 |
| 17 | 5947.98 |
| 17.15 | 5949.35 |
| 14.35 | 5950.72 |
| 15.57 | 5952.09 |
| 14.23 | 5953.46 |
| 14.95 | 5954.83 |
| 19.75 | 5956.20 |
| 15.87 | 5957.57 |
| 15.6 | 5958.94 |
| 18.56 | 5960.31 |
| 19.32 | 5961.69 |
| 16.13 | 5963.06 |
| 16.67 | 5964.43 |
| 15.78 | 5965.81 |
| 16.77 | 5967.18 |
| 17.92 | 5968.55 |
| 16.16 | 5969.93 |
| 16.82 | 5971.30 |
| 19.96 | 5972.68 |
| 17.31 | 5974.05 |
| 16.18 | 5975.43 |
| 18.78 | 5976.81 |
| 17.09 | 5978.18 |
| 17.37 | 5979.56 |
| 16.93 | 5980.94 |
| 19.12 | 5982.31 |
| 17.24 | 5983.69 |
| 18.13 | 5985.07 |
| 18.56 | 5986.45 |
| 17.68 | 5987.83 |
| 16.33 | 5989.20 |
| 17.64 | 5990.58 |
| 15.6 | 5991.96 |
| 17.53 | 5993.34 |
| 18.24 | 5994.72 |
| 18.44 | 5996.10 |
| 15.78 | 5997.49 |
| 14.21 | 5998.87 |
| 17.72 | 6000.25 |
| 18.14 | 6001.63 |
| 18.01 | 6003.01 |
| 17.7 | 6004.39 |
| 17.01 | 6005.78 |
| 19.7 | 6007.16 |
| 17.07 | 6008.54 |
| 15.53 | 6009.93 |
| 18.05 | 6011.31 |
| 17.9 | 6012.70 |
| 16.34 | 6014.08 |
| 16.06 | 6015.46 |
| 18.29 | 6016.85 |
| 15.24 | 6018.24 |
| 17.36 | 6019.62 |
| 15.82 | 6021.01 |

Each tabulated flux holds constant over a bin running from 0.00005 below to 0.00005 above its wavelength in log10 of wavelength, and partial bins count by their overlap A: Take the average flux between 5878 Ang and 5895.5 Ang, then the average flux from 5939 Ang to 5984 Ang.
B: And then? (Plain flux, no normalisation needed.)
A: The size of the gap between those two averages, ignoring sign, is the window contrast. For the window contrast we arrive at 1.1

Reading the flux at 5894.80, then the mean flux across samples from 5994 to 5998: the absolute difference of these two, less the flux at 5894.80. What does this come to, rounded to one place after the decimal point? -17.5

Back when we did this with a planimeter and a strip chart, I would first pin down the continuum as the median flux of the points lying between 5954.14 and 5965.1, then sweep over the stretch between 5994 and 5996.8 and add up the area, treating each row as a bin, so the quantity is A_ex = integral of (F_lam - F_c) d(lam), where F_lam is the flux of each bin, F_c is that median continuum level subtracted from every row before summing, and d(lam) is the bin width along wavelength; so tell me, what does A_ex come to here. 5.4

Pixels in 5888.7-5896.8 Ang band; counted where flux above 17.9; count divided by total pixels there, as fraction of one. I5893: 0.50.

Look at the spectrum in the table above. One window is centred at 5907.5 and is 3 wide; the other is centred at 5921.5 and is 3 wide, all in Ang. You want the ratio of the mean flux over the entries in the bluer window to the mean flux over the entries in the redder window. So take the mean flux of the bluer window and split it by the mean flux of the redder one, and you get 0.98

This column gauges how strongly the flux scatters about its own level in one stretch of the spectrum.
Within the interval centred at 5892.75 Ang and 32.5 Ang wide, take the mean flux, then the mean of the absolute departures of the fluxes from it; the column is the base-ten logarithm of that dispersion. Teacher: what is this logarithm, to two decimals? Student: 0.29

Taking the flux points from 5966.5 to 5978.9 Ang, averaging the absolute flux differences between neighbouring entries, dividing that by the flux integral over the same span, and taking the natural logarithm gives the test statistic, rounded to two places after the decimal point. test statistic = -4.76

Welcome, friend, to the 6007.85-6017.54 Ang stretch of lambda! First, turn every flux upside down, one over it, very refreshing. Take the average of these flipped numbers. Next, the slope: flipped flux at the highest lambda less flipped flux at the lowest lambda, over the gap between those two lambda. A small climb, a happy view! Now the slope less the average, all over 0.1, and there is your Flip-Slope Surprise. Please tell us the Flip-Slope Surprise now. -0.594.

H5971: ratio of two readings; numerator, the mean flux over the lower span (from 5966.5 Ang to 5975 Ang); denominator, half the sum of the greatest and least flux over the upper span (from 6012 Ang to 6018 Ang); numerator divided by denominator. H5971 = 1.02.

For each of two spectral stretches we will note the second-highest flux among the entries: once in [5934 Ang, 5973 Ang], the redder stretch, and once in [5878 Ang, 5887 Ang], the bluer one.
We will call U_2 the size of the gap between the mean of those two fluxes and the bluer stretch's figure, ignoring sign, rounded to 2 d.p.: 0.13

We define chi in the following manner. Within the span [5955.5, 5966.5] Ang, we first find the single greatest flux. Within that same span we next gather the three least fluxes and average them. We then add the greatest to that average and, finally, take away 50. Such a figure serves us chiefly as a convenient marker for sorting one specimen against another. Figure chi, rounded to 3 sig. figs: -14.5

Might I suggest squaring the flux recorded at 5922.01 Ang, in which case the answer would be 249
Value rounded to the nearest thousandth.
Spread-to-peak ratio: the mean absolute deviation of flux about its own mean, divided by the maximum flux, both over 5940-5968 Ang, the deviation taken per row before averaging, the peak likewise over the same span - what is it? 0.061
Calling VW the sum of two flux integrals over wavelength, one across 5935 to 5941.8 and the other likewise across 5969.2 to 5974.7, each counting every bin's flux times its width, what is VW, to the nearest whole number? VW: 211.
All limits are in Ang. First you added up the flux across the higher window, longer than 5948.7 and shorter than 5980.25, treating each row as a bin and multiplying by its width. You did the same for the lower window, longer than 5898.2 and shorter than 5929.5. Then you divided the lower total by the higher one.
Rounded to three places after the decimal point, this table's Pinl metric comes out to 0.995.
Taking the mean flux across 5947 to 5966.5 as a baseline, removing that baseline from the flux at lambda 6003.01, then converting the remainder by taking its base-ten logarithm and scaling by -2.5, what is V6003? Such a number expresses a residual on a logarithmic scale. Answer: -0.5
